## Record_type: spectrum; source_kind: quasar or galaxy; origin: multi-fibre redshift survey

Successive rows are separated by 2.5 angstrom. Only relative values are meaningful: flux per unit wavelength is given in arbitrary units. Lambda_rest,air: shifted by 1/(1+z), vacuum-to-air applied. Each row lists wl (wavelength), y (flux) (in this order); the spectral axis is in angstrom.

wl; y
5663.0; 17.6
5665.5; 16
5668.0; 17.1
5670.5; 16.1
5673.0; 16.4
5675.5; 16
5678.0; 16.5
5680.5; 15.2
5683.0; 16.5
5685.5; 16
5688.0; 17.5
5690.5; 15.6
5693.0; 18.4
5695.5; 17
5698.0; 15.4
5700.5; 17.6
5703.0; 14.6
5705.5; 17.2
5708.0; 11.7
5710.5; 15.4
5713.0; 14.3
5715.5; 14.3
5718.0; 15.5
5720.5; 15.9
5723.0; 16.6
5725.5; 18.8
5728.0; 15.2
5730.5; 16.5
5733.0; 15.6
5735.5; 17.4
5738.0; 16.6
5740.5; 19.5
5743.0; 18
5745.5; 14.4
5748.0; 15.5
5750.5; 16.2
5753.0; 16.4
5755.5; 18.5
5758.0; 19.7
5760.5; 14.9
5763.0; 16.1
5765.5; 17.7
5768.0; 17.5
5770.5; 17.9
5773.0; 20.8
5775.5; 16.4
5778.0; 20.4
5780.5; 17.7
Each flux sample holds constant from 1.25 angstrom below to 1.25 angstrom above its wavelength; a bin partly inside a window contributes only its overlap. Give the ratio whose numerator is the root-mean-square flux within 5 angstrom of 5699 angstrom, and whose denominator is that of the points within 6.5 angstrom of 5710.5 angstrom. 1.10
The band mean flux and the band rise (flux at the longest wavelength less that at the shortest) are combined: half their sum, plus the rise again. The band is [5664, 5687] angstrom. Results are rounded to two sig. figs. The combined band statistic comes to 8.1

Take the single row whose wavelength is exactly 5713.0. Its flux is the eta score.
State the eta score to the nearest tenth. 14.3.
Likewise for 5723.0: 16.6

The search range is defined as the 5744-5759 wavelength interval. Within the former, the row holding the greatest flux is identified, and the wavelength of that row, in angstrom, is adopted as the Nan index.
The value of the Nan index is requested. 5758.0 angstrom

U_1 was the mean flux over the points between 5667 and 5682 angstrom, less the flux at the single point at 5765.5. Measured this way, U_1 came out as -1.5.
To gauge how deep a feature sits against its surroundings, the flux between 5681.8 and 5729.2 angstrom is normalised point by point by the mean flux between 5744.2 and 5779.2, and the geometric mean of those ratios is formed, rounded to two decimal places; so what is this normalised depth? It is 0.92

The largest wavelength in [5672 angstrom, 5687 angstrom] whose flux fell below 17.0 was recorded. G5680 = 5685.5 angstrom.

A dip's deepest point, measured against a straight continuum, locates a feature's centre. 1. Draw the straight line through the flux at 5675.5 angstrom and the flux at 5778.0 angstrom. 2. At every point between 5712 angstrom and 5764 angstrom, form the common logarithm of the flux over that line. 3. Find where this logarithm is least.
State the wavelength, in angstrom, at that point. 5745.5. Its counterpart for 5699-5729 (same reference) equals 5708.0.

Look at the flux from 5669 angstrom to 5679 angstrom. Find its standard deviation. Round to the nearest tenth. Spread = 0.2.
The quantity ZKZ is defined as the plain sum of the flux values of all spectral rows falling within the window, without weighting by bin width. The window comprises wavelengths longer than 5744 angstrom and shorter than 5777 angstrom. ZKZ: 222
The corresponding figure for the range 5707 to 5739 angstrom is 204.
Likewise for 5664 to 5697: 214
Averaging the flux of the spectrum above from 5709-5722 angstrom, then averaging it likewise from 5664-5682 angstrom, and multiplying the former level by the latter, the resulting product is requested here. 244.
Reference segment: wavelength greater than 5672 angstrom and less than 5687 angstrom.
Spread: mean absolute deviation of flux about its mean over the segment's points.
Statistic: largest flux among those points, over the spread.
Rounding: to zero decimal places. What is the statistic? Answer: 45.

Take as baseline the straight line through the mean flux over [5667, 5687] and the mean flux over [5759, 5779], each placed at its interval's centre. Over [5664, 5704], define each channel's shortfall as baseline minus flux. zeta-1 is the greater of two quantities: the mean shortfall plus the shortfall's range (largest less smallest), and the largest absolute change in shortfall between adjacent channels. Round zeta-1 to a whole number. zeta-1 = 4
